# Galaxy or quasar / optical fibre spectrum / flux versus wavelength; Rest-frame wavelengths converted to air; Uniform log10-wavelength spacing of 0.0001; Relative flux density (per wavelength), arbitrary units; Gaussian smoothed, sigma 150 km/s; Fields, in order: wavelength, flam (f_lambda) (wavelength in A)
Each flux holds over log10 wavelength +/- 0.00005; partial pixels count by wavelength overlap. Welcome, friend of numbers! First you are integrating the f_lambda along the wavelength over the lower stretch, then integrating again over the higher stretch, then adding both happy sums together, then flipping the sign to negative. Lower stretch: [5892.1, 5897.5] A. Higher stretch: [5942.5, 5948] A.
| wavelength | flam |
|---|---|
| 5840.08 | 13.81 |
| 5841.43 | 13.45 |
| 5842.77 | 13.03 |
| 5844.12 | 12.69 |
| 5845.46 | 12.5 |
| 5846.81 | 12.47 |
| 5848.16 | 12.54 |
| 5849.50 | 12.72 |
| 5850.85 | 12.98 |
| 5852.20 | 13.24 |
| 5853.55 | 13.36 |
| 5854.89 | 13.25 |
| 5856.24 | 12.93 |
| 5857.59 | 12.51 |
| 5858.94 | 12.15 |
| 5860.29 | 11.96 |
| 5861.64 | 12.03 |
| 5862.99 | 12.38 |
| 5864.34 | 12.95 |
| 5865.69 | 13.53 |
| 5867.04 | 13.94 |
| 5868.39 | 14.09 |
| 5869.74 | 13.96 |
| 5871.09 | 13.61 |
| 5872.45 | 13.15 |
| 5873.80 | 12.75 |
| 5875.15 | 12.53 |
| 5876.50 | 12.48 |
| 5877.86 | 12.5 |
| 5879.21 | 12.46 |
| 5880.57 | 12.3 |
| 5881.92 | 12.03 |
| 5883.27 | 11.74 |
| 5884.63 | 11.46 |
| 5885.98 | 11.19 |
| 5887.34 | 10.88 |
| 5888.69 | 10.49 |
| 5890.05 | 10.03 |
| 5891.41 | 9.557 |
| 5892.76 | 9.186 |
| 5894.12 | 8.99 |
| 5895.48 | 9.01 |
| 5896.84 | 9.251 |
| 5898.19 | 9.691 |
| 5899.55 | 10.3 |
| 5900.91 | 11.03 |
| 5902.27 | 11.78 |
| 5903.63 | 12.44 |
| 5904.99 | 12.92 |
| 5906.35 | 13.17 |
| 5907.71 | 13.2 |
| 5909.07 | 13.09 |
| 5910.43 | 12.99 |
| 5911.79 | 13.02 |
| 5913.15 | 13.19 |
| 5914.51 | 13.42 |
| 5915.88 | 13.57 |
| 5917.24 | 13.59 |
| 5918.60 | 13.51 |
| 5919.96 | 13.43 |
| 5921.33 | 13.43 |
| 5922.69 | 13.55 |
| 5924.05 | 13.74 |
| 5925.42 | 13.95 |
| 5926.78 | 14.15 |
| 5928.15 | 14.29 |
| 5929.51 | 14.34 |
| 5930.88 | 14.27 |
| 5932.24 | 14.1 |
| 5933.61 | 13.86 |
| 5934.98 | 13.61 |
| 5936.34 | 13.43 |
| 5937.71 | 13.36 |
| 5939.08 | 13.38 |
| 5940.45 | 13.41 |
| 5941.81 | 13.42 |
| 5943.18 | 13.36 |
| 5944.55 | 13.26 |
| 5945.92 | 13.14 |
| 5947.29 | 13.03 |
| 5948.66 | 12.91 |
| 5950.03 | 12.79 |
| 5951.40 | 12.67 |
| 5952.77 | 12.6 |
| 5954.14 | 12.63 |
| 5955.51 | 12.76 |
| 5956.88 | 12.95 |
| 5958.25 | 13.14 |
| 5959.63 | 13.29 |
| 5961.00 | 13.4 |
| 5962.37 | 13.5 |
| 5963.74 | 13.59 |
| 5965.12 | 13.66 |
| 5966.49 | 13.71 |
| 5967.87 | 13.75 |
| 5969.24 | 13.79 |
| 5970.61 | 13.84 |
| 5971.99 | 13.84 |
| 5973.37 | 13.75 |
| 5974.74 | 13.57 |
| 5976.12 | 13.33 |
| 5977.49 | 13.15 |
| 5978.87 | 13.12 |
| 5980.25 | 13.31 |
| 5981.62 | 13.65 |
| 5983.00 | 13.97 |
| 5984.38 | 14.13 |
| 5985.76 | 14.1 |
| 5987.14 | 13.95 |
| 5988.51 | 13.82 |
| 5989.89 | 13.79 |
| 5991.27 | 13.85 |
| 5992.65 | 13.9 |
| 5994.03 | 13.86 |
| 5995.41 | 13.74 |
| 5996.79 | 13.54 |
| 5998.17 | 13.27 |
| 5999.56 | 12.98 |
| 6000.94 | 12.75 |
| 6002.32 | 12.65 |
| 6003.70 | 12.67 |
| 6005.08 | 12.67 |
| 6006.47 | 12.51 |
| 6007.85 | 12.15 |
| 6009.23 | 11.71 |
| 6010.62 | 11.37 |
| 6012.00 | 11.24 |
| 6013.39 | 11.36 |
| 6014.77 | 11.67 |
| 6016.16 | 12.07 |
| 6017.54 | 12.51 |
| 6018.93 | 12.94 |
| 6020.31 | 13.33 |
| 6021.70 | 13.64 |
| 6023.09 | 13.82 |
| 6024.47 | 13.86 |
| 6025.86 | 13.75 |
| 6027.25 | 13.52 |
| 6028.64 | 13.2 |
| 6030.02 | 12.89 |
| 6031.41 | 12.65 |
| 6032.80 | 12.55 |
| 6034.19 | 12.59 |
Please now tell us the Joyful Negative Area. -122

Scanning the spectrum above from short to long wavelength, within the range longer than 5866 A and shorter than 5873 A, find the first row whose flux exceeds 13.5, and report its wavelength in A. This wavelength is 5867.04 A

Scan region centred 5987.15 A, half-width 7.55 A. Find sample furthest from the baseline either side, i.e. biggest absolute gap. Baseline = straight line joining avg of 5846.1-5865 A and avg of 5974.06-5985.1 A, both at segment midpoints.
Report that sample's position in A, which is 5984.38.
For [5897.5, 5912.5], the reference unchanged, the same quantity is 5898.19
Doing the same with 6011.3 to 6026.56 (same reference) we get 6012.00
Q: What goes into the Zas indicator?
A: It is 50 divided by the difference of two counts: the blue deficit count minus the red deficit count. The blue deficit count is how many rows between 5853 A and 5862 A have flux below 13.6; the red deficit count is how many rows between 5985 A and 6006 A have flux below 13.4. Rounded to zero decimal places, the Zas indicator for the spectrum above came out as 50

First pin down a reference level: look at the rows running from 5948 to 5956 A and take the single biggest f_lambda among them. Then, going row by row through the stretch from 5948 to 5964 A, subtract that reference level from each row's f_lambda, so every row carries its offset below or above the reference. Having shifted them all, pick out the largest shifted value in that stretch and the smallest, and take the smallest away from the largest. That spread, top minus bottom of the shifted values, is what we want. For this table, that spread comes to 1.0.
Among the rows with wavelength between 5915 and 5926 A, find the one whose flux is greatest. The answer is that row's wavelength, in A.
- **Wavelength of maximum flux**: 5925.42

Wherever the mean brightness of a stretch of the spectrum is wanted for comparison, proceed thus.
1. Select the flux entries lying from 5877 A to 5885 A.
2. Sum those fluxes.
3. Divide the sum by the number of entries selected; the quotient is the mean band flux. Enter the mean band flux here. 12.1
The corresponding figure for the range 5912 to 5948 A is 13.6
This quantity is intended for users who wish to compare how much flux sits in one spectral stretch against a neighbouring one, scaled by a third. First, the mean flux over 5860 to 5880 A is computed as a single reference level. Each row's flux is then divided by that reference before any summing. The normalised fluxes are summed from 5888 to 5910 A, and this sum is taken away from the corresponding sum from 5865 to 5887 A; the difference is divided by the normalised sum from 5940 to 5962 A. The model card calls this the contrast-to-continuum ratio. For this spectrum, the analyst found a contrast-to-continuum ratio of 0.14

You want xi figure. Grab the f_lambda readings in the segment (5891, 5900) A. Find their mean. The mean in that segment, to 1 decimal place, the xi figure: 9.4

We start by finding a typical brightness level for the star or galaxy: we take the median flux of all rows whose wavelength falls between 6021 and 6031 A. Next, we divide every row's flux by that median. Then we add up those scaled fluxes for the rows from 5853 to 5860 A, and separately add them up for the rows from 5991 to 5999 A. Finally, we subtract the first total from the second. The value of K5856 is 1.3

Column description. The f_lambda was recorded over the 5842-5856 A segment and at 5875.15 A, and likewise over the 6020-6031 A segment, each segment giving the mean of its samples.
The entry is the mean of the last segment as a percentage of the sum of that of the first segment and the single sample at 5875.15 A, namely 53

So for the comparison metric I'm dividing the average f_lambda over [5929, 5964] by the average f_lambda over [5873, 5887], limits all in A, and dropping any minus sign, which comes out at 1.10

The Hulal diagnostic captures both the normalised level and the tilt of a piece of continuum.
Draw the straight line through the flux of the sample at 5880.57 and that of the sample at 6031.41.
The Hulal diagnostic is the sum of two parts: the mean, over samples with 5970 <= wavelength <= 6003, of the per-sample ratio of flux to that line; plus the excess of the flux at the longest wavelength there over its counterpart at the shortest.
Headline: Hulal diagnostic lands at -0.11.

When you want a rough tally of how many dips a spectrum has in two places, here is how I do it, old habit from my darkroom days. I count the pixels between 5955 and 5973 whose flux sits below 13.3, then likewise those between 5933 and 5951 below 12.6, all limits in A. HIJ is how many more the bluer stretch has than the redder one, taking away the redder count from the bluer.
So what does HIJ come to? -4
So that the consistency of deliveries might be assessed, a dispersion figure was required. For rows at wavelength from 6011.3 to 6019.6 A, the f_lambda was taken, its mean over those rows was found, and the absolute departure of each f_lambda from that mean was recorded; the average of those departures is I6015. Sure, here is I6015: 0.54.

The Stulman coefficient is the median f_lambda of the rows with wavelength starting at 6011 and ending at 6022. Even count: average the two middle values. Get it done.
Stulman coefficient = 12.3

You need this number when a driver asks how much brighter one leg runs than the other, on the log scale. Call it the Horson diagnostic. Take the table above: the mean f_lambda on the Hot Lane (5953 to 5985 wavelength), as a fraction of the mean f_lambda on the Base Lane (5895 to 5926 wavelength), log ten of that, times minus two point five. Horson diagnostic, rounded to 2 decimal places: -0.08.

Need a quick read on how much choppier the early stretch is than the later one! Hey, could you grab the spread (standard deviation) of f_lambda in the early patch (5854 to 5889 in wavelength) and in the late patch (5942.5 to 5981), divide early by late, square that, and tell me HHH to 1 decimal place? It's 5.7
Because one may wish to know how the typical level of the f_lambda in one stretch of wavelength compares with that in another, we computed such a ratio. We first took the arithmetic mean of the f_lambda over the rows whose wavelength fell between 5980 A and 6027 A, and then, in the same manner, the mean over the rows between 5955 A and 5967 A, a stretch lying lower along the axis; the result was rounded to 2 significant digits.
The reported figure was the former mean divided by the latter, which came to 0.98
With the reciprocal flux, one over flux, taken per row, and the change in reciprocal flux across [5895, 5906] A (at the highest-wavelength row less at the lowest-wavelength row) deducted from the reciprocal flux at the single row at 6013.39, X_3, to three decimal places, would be 0.122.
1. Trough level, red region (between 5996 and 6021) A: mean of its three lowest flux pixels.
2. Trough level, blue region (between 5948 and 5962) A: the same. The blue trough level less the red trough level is 1.3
